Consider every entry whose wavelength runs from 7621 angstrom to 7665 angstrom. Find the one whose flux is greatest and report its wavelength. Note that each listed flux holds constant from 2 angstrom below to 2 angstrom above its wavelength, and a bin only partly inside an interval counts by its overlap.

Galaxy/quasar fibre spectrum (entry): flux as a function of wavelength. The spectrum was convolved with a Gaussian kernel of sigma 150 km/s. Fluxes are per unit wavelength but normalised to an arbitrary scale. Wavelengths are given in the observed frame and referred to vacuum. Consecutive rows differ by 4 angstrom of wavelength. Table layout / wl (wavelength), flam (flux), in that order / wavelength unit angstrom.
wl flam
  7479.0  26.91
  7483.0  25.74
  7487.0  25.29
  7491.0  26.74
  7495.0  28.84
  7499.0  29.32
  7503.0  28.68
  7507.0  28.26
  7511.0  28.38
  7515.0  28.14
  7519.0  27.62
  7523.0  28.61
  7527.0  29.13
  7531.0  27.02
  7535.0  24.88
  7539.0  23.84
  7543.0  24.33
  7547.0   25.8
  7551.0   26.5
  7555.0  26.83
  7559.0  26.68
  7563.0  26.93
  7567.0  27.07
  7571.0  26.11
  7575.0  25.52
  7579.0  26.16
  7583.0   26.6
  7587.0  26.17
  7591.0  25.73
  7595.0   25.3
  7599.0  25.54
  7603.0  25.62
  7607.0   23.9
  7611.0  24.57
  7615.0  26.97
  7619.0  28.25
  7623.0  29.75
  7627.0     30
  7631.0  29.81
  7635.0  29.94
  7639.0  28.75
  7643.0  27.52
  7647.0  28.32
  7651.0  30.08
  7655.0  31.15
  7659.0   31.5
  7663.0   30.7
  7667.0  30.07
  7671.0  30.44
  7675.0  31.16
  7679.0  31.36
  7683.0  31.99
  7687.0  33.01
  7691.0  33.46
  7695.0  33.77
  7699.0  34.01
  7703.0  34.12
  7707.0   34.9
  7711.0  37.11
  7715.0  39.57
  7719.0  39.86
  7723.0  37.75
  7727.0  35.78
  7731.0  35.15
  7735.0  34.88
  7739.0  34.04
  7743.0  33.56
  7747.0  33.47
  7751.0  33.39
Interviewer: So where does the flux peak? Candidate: 7659.0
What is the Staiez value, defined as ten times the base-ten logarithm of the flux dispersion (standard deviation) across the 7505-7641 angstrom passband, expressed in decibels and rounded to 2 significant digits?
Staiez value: 2.4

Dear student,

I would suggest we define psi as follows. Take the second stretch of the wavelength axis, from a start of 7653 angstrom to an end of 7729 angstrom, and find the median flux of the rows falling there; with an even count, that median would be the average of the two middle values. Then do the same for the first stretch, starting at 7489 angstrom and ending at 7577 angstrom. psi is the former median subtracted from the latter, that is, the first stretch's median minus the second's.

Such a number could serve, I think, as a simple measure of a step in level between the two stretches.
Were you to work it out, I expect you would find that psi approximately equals -6.5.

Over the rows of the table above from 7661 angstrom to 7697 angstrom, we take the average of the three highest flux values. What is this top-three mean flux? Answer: 33.4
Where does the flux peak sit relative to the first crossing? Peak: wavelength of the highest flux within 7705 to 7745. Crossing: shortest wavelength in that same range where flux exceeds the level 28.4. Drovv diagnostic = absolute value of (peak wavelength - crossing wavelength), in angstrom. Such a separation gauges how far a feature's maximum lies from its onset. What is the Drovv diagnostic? 12 angstrom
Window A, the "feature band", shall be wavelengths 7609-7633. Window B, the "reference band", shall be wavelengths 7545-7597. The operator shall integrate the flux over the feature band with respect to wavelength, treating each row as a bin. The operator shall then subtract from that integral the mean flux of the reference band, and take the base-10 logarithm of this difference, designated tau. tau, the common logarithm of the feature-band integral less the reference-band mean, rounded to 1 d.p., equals 2.8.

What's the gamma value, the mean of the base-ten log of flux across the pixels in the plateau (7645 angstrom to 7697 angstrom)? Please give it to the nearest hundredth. 1.50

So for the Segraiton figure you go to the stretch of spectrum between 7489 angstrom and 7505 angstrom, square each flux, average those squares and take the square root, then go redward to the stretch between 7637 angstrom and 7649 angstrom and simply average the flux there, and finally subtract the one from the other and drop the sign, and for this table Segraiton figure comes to 0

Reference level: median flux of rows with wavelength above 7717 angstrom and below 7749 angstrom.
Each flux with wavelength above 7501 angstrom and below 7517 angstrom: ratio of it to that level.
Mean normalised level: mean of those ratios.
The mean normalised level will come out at 0.81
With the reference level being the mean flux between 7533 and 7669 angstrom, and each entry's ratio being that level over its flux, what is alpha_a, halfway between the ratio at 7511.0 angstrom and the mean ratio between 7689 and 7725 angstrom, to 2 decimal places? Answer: 0.86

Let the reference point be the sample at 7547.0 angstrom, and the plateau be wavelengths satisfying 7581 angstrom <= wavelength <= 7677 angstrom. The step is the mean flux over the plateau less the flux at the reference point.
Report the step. 2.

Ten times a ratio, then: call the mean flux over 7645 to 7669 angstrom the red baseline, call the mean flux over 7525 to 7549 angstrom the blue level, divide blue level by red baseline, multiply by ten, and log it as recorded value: 8.5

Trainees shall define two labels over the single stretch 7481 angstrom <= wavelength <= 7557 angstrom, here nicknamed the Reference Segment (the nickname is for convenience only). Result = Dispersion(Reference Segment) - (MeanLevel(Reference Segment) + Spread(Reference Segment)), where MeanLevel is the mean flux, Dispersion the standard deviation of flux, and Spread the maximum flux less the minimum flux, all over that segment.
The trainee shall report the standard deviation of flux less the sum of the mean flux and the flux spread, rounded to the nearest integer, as -31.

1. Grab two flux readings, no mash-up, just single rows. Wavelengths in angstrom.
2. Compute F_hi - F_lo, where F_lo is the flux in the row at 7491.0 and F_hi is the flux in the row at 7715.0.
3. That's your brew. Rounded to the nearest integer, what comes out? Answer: 13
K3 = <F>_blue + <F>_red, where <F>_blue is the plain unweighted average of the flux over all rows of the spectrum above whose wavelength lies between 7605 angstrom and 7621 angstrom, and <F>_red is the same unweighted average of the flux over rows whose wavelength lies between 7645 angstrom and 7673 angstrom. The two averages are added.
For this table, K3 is 56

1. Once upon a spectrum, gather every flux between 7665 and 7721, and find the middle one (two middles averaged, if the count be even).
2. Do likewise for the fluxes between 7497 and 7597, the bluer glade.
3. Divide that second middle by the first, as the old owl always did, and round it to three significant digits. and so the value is 0.794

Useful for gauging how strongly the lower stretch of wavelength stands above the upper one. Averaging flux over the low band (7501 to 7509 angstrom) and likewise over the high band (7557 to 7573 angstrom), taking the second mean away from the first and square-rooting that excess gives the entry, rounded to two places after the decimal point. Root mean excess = 1.33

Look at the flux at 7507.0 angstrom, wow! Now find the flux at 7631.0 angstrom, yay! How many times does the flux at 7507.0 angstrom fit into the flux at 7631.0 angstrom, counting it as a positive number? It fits 1.1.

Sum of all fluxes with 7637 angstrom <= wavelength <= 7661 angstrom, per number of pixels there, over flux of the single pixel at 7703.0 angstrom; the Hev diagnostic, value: 0.866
